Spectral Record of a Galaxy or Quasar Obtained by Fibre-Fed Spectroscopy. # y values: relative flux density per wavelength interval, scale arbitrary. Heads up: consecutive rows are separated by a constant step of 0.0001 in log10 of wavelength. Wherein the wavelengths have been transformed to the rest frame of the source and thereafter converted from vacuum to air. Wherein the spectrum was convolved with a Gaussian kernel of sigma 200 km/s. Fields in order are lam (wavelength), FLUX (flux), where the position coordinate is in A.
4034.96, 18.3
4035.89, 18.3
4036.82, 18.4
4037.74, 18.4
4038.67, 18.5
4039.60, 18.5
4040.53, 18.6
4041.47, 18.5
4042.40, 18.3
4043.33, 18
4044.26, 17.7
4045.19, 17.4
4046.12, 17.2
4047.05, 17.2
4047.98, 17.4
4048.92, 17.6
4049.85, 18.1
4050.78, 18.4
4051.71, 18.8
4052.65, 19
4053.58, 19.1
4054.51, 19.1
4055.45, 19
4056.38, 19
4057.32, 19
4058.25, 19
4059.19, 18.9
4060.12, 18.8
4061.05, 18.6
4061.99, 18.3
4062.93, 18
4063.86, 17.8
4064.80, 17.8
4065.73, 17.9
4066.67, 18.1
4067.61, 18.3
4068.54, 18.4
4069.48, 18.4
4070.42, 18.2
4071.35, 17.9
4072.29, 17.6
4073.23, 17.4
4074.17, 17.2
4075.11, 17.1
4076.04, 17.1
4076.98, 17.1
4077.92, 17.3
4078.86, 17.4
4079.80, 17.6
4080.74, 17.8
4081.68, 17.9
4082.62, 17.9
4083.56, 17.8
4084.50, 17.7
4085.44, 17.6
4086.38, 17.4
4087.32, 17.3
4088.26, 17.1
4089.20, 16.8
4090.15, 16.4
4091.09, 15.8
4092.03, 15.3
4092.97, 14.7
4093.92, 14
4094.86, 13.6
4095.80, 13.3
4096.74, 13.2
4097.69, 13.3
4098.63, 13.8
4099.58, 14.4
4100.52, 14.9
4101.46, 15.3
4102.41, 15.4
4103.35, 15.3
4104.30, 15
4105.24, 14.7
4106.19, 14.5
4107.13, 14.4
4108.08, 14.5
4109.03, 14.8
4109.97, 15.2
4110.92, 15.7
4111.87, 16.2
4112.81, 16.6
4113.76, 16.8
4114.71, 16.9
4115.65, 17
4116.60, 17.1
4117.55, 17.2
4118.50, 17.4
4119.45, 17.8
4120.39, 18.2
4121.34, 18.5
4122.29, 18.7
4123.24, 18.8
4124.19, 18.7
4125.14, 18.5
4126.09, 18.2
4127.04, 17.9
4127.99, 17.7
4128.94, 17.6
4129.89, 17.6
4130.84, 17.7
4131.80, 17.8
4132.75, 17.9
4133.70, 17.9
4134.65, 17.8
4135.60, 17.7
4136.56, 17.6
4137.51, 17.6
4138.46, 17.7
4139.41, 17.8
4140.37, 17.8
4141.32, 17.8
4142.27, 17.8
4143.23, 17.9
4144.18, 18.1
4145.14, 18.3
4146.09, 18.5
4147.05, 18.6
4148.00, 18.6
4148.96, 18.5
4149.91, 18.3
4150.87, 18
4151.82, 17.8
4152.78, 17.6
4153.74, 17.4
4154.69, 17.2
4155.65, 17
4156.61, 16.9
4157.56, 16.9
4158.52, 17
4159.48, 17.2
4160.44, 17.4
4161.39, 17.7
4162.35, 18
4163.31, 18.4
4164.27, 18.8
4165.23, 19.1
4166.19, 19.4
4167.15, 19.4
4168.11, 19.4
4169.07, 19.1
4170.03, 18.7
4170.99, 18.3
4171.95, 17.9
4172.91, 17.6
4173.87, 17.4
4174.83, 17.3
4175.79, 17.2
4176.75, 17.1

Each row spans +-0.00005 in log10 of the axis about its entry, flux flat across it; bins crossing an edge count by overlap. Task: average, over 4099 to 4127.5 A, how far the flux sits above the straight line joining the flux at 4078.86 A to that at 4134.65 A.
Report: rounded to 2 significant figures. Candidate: -1.2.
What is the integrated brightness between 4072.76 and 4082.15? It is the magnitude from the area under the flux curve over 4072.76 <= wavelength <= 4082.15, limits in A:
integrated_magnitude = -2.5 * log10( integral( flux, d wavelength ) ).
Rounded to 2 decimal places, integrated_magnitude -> -5.53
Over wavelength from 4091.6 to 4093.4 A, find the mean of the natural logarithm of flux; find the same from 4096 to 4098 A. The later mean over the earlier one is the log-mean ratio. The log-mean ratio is 0.95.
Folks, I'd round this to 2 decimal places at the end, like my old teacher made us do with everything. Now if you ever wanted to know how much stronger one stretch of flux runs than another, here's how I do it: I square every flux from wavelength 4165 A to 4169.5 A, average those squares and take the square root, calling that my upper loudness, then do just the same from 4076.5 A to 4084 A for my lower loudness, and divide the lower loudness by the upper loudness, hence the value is 0.91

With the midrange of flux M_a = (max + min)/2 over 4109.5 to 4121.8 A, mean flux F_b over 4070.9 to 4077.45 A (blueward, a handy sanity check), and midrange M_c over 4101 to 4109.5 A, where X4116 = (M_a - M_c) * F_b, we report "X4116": 34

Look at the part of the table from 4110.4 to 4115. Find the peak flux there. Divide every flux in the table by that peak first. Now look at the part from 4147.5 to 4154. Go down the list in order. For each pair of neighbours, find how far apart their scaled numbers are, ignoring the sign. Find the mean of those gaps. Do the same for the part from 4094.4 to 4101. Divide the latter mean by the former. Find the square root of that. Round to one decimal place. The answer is 1.3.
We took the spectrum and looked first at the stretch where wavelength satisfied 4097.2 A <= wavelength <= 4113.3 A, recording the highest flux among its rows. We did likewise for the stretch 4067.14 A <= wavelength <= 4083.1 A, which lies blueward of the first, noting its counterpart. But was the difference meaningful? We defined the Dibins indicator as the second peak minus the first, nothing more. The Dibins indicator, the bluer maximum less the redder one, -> 1.80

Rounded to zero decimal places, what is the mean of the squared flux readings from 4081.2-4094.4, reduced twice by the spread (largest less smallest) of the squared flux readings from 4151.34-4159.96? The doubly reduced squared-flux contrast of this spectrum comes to 218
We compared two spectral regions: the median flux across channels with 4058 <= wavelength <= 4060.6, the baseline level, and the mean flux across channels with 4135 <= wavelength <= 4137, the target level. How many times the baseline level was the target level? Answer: 0.93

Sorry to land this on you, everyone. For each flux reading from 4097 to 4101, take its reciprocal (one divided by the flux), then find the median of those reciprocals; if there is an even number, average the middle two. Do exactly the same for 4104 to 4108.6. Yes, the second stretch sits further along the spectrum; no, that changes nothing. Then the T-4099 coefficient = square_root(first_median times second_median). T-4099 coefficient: 0.0700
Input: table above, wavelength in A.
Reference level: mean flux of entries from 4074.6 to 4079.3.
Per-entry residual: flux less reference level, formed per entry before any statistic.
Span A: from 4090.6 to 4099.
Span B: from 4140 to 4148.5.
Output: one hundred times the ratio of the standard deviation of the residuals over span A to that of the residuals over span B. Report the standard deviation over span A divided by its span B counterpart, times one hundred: 269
